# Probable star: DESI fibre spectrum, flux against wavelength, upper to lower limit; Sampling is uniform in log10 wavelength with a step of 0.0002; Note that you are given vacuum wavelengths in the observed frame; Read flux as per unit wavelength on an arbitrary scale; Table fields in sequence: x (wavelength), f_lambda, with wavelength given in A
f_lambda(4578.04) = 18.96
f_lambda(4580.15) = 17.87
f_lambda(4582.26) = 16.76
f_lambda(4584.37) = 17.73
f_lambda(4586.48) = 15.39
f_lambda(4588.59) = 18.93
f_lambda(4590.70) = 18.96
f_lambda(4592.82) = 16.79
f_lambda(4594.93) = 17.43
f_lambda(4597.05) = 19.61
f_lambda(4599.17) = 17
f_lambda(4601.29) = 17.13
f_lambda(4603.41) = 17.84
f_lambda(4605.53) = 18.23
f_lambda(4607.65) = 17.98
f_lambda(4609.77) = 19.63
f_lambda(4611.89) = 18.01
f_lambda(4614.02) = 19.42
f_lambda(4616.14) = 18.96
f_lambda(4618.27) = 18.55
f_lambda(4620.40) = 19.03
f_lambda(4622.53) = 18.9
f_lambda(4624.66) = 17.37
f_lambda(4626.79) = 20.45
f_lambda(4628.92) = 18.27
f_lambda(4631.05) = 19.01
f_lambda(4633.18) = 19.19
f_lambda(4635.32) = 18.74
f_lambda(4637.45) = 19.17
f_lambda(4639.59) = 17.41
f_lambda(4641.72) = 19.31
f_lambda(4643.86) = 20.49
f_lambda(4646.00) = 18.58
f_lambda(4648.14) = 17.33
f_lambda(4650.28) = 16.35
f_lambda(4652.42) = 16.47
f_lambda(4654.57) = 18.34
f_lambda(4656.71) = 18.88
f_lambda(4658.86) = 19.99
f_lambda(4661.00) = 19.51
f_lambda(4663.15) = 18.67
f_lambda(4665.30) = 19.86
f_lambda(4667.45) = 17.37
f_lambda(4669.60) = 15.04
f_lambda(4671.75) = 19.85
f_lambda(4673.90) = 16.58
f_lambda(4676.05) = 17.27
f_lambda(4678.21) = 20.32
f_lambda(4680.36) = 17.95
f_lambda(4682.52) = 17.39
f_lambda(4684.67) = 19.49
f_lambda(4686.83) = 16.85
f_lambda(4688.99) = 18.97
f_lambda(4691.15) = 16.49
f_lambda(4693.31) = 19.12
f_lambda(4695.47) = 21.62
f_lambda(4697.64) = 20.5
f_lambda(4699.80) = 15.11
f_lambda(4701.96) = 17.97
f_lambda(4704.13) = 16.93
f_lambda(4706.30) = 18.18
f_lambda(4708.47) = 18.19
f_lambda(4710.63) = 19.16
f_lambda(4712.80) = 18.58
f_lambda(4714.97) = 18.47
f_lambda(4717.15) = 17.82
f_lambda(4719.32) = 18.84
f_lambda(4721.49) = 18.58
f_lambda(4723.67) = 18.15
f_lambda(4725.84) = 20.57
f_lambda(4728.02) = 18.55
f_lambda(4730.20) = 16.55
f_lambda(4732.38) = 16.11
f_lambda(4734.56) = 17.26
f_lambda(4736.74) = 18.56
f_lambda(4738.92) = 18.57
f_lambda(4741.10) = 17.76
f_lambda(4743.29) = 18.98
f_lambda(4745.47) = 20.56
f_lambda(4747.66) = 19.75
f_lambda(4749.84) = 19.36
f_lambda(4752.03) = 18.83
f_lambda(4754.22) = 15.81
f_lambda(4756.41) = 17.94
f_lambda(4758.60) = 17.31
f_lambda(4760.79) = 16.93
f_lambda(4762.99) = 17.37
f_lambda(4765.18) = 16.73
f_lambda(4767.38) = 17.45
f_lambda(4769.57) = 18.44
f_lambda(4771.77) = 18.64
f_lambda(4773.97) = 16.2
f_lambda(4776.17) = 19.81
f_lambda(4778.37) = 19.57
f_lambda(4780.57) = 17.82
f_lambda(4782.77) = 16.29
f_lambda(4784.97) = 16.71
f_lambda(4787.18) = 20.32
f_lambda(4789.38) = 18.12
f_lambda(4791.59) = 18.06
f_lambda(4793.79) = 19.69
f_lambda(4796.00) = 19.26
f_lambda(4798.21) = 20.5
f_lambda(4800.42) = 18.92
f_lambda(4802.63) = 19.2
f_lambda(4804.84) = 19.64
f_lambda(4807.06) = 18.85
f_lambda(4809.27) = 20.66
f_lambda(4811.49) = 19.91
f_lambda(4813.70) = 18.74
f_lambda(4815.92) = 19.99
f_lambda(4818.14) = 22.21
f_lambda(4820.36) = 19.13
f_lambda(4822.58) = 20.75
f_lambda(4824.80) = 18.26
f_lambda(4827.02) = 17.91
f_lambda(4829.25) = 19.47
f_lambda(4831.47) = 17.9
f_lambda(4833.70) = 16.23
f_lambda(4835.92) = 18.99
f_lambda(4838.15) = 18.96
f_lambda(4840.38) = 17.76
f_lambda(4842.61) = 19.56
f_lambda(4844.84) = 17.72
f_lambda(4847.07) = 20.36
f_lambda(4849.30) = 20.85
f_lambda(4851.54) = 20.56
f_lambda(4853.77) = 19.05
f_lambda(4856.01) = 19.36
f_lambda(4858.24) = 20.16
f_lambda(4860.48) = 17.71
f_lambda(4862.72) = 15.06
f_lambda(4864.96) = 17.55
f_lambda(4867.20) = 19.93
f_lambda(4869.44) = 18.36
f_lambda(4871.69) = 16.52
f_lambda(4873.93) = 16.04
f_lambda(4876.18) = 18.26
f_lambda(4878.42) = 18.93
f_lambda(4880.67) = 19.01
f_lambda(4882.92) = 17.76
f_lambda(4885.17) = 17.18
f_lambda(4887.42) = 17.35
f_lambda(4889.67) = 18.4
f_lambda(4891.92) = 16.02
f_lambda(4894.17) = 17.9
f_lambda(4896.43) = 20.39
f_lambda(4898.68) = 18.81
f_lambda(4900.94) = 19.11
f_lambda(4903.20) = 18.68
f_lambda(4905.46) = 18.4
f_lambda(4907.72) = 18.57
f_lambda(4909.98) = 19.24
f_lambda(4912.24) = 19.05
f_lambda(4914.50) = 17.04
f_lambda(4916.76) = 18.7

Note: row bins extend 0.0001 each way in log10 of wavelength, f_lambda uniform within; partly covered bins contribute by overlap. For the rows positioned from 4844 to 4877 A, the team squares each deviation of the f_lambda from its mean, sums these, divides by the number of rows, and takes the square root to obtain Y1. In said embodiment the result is 1.69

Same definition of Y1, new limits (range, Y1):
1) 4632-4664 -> 1.16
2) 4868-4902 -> 1.18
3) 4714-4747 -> 1.18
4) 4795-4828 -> 1.07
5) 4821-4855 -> 1.29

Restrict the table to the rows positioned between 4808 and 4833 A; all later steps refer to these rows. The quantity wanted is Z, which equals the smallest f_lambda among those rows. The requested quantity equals 17.9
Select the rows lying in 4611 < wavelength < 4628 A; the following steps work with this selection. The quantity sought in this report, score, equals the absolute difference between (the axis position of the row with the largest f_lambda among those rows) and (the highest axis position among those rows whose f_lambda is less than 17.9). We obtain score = 2.1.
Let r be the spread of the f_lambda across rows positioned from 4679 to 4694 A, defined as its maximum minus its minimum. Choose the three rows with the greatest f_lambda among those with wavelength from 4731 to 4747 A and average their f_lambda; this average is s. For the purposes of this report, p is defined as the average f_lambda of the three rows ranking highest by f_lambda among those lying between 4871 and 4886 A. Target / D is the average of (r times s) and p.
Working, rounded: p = 18.7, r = 3.00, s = 19.4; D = 38.4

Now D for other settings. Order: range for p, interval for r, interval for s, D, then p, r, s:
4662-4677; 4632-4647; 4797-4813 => 41.1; 19.5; 3.08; 20.4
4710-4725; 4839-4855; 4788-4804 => 40.4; 18.9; 3.13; 19.8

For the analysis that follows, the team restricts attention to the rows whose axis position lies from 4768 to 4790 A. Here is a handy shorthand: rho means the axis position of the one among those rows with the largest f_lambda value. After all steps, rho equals 4787.18 A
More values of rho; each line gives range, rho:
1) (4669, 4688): 4678.21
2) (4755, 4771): 4769.57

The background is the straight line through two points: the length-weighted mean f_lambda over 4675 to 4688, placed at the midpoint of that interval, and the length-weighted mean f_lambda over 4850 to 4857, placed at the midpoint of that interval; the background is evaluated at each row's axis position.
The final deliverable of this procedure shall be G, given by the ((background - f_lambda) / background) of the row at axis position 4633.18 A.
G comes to -0.08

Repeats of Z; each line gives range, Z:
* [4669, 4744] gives 15.04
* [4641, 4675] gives 15.04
